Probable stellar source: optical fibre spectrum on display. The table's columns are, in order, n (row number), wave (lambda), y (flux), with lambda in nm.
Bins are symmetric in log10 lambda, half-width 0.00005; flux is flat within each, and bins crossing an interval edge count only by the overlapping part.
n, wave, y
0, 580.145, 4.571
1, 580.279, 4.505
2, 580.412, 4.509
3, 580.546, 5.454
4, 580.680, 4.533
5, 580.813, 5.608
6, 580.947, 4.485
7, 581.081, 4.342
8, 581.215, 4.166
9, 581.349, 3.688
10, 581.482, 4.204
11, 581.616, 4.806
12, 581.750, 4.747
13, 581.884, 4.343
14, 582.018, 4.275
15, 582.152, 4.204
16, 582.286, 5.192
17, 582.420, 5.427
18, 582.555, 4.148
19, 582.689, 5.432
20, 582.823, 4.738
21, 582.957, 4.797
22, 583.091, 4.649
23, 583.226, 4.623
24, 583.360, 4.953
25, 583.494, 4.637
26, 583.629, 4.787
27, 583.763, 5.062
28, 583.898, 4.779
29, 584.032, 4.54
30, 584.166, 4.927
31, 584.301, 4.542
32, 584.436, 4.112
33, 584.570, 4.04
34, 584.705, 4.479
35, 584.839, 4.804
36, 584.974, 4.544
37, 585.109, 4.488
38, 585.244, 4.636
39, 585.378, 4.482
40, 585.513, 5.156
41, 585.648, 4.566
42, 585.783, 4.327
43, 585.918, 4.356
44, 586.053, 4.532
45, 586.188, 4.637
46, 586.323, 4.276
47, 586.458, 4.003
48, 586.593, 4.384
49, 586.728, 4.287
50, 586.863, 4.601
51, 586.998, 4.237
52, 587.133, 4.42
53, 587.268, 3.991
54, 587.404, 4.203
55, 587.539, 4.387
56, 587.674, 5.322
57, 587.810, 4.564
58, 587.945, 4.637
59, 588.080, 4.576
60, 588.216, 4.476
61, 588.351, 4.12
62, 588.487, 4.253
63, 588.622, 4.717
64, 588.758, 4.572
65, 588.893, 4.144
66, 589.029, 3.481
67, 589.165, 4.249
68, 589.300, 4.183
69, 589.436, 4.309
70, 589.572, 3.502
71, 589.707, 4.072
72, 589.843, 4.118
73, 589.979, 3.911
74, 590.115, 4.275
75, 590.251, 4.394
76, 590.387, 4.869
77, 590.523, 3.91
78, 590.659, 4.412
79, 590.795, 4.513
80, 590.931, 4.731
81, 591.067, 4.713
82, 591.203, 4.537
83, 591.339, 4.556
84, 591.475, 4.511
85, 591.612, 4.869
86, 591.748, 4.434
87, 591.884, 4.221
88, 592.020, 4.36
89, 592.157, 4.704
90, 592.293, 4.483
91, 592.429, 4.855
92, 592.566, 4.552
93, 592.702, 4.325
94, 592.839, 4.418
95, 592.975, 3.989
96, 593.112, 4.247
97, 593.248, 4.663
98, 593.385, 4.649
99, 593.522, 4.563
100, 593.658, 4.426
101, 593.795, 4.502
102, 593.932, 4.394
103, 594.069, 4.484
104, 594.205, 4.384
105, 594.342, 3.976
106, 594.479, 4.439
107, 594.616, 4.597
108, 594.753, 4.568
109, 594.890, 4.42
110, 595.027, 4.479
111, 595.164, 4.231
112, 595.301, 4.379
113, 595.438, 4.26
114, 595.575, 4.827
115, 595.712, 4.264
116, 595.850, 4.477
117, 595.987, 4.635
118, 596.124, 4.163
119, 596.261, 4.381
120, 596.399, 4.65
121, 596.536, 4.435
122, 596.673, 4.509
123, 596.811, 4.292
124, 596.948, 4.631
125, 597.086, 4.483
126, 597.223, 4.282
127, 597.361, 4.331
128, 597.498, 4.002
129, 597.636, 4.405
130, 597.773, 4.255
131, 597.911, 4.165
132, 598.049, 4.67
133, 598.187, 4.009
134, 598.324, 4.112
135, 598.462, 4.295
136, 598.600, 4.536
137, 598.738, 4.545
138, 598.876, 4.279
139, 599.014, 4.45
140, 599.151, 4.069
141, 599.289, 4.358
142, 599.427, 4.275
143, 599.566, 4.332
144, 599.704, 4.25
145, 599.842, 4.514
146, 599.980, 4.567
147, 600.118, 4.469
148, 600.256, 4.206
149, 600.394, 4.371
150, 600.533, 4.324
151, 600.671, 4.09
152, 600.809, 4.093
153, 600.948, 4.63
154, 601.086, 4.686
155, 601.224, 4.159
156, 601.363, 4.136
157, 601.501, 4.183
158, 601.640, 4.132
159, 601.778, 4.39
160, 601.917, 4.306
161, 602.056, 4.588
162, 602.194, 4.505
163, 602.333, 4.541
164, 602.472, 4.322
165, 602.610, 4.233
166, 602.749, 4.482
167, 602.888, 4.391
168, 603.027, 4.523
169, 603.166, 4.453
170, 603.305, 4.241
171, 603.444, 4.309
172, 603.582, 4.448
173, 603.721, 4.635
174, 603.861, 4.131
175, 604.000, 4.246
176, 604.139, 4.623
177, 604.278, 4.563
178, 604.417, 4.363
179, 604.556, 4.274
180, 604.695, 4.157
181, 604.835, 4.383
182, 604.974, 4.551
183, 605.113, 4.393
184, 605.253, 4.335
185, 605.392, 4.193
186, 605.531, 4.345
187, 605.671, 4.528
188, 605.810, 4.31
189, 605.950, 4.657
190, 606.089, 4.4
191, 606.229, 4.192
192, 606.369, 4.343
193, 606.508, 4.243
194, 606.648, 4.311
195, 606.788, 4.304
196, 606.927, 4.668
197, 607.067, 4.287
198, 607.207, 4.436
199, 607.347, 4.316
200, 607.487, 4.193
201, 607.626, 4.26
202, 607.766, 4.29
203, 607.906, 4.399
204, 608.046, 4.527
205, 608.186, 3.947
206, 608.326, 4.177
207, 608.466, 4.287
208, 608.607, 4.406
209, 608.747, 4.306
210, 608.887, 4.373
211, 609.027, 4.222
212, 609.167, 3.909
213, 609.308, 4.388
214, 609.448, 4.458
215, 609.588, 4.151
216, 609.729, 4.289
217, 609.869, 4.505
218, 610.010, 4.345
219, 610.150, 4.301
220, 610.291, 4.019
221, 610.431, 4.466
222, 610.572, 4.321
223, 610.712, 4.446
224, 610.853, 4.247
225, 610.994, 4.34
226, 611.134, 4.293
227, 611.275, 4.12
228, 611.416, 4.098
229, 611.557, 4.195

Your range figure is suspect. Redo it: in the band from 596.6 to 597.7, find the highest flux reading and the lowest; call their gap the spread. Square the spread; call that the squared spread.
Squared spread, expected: 0.40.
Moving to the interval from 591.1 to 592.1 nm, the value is 0.42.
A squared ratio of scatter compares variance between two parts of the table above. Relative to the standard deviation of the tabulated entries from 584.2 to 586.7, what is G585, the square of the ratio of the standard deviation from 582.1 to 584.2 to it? 1.8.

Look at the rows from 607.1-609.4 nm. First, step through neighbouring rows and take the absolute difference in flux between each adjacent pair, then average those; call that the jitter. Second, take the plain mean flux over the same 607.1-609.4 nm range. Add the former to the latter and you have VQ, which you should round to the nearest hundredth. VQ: 4.46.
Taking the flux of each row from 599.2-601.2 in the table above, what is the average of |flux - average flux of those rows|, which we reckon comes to 0.15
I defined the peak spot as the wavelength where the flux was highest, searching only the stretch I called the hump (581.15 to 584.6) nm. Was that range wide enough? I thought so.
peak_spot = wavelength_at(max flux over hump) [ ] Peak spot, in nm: 582.689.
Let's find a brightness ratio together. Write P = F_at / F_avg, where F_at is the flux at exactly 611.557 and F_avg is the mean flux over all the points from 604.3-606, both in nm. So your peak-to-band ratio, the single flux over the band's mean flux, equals 0.96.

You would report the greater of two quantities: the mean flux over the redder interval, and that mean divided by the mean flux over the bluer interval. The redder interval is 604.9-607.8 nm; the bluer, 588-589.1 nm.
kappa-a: 4.36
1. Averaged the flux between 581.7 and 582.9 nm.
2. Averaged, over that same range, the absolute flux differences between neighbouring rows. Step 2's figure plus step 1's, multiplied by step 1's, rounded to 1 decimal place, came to 25.3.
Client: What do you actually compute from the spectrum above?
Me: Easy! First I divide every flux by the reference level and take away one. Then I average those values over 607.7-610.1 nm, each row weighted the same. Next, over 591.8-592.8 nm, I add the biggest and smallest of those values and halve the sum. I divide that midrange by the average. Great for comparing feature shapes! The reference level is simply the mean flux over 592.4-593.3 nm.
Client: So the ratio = -1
